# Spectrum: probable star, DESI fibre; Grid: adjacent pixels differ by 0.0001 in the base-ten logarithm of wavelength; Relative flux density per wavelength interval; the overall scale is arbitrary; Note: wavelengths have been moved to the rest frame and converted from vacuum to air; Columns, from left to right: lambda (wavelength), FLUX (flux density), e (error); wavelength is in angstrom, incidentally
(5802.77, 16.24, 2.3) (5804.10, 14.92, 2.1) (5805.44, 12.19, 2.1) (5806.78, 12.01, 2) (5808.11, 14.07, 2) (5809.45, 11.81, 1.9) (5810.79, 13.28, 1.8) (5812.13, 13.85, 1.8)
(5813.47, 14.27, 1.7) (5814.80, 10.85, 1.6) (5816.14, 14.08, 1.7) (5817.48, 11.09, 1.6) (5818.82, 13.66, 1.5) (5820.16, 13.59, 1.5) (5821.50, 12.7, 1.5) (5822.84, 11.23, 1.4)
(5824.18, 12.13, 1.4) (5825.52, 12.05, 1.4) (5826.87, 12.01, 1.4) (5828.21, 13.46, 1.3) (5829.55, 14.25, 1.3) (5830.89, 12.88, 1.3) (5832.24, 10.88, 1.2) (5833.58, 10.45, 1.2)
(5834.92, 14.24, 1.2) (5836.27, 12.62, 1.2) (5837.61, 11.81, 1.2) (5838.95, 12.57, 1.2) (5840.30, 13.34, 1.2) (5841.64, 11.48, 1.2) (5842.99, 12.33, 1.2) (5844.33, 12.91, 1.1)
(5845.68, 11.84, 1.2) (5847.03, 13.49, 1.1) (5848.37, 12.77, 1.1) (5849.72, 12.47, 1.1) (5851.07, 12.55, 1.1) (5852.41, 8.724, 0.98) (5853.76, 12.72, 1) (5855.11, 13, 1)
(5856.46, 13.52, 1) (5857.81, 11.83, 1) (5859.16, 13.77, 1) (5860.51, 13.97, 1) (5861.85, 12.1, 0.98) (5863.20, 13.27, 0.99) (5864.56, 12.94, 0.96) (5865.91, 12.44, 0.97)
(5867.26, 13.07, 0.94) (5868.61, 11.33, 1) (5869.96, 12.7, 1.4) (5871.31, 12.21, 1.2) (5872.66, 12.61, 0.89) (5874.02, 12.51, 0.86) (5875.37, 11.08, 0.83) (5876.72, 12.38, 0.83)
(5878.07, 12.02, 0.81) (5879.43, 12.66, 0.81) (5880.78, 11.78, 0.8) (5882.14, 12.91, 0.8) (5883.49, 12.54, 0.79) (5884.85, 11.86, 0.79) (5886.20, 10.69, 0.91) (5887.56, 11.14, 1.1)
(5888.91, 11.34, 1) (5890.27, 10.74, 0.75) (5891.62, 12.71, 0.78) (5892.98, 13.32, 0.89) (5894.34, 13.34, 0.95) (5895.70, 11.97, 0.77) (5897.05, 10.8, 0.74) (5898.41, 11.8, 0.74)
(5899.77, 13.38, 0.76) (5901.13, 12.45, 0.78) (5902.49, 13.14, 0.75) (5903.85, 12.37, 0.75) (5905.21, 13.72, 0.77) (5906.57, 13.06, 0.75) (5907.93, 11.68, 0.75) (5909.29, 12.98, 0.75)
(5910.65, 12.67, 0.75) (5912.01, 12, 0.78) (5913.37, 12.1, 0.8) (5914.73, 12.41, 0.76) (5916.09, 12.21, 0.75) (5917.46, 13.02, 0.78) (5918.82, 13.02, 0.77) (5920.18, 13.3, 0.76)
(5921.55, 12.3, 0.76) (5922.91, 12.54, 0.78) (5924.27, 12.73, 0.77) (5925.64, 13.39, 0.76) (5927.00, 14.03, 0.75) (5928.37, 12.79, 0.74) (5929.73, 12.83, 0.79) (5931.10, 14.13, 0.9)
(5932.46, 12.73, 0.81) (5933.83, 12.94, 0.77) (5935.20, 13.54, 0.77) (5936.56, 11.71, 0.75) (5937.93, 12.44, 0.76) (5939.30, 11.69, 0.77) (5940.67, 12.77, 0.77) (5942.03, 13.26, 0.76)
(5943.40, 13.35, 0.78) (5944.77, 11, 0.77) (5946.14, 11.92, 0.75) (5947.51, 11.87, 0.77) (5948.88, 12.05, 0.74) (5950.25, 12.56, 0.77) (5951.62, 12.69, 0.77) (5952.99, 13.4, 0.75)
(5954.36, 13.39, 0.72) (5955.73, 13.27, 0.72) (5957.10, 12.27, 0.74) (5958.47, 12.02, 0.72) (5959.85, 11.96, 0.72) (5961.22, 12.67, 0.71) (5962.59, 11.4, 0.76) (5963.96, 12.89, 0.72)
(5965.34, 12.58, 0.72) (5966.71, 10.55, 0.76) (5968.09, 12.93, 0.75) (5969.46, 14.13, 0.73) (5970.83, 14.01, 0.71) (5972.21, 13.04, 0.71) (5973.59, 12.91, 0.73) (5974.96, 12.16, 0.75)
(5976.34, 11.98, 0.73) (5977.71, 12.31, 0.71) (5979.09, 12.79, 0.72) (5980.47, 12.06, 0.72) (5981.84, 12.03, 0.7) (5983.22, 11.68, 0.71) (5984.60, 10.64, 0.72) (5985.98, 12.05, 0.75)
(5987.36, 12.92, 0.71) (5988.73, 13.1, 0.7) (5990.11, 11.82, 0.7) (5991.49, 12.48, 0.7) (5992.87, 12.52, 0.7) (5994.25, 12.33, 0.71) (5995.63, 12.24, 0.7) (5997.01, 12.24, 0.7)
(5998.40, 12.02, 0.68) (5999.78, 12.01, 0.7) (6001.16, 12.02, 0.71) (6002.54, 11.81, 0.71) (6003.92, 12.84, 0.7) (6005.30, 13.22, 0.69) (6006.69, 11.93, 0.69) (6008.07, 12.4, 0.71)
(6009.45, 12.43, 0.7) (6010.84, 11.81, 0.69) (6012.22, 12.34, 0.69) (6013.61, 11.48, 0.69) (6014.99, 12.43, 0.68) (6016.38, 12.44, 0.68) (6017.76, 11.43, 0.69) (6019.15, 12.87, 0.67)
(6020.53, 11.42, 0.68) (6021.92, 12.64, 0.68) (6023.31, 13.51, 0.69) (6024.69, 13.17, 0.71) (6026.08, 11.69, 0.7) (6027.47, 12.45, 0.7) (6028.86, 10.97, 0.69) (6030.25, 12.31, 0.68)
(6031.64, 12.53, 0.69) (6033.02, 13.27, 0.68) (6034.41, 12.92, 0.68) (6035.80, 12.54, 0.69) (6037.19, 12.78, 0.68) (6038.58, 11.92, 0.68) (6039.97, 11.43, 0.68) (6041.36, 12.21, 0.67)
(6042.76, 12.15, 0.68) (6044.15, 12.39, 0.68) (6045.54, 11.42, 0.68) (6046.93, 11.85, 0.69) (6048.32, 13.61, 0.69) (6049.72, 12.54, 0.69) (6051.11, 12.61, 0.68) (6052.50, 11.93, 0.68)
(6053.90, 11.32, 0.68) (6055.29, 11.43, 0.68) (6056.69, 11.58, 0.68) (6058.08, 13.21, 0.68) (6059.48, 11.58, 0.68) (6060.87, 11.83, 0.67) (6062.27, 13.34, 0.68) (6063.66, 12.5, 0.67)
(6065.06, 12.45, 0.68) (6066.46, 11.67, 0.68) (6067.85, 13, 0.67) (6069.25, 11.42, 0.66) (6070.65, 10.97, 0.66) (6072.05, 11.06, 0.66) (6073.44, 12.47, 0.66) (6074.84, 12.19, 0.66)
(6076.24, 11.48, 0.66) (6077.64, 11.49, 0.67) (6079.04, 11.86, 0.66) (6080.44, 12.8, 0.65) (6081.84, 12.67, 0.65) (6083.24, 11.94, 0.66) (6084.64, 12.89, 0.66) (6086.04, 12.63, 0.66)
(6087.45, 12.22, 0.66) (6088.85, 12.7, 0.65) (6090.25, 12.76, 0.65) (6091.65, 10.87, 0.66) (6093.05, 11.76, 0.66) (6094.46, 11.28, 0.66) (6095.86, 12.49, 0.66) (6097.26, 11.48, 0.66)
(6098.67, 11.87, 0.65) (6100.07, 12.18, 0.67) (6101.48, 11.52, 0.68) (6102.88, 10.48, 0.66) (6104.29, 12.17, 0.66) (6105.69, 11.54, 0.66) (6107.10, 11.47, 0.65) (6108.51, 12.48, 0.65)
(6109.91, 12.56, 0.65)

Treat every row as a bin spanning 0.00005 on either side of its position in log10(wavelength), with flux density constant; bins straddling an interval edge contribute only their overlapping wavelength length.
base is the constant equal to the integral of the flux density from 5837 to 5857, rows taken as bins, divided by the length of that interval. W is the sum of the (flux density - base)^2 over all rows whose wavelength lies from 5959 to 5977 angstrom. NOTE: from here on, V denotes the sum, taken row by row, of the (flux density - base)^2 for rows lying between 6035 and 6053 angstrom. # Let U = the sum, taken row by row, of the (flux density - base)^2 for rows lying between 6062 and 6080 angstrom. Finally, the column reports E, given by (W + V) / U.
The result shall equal 2.0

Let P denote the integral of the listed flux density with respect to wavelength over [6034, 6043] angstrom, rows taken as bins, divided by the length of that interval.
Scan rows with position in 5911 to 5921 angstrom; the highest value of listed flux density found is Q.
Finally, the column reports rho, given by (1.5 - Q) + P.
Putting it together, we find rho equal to 0.45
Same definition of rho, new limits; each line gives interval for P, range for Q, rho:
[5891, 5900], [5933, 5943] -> 0.38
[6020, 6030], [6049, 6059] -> 0.56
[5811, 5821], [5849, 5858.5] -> 1.04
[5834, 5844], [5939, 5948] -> 0.74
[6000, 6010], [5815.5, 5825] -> -0.21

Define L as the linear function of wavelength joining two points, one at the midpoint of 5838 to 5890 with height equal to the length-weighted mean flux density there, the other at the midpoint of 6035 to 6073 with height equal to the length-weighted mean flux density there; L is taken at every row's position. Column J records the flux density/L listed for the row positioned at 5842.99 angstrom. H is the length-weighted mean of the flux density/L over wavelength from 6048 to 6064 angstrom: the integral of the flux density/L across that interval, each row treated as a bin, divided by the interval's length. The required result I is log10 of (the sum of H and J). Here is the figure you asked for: 0.303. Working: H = 1.01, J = 1.00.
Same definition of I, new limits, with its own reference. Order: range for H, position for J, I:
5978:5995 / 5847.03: 0.321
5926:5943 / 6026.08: 0.305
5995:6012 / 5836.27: 0.307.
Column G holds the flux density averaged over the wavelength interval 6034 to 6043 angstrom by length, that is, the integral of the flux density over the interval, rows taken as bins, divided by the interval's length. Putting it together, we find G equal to 12.3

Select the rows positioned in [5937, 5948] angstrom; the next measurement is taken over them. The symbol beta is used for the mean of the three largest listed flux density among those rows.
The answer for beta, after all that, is 13.13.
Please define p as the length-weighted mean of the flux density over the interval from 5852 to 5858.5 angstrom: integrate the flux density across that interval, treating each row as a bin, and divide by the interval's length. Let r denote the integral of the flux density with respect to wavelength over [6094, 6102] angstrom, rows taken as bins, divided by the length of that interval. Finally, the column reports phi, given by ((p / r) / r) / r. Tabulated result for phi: 0.0073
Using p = 12.1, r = 11.8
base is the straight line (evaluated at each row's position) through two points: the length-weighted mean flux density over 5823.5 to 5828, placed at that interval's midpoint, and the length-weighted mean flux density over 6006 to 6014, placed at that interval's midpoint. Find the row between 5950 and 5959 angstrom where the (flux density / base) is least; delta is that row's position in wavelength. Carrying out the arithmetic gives 5958.47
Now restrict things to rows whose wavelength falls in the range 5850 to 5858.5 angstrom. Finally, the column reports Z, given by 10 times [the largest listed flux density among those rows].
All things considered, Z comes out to 135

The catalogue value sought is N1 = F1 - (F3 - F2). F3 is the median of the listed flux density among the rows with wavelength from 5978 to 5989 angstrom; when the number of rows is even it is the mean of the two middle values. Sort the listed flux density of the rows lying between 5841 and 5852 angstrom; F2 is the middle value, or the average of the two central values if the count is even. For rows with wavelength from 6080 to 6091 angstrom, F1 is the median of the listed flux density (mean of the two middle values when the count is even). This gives 13.1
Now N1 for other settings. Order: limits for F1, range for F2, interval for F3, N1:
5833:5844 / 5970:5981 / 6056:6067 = 12.9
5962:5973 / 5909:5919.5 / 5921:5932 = 12.6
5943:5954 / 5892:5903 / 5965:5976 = 12.2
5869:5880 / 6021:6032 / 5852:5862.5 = 12.1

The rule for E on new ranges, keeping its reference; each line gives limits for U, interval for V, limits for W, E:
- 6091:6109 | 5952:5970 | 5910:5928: 1.6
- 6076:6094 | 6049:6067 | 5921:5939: 2.9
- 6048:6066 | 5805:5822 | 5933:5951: 3.9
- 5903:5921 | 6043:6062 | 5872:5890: 2.9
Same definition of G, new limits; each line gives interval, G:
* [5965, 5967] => 11.6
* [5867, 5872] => 12.3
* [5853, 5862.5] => 13.0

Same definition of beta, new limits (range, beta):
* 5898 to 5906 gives 13.41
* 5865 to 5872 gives 12.74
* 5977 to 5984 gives 12.39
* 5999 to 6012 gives 12.83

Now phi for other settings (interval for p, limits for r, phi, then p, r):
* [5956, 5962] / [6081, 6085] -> 0.0063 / 12.3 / 12.5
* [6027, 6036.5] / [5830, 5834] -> 0.0079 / 12.4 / 11.6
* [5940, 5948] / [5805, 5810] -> 0.0063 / 12.4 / 12.6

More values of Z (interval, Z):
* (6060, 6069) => 133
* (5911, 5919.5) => 130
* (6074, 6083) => 128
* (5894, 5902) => 134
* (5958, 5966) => 129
